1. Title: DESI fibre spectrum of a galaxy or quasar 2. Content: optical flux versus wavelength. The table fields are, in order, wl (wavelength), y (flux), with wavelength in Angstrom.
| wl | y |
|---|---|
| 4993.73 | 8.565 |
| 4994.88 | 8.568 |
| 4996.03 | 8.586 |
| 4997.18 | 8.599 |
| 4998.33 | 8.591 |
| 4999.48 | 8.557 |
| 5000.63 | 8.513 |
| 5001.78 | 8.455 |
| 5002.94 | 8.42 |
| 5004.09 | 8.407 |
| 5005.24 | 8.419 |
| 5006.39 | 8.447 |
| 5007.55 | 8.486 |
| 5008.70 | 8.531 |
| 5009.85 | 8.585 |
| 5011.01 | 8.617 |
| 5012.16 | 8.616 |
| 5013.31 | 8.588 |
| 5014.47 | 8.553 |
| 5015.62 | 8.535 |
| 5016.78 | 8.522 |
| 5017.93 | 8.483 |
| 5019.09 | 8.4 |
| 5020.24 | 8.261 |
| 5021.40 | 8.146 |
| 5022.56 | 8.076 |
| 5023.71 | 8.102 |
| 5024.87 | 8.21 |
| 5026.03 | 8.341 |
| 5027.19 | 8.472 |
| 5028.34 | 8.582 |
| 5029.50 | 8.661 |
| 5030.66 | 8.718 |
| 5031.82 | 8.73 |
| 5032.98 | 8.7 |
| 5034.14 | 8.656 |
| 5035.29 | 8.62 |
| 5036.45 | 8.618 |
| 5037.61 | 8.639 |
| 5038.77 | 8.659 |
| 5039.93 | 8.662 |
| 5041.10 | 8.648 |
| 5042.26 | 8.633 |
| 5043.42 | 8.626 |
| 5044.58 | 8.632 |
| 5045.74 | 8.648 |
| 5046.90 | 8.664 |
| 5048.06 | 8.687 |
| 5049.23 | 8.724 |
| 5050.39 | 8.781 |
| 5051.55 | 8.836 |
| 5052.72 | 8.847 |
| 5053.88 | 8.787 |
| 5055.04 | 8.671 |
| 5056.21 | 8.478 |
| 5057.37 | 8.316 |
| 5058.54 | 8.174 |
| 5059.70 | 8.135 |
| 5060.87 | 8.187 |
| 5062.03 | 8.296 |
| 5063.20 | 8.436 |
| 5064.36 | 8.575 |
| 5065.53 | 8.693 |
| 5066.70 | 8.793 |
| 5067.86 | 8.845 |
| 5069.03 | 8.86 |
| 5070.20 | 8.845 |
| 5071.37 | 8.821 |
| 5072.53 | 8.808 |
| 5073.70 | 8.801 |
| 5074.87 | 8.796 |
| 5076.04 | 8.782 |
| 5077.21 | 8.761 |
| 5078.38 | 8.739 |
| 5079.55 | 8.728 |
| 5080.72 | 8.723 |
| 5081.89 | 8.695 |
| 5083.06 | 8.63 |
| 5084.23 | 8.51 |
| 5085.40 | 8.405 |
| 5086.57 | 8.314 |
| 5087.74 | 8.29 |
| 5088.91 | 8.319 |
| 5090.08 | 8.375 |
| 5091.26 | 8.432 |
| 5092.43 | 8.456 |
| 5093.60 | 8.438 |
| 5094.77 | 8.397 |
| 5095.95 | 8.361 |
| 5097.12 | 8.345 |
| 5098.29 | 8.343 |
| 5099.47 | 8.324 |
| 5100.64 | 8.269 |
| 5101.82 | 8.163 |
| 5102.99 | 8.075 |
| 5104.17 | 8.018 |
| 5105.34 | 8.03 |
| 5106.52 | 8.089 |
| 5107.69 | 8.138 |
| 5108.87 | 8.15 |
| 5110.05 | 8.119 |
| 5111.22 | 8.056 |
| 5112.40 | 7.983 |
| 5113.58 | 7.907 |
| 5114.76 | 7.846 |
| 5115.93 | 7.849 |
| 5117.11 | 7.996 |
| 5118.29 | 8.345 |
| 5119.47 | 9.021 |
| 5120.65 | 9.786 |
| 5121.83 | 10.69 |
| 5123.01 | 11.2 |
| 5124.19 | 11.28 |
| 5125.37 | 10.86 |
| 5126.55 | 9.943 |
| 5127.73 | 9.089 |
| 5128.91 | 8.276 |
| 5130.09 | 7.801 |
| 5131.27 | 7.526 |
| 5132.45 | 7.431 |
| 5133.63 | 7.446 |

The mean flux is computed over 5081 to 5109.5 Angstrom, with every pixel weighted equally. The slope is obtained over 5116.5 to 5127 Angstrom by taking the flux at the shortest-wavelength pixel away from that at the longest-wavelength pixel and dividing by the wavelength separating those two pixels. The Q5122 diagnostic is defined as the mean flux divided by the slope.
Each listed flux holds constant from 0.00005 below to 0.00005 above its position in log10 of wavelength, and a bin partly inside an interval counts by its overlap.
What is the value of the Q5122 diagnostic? 40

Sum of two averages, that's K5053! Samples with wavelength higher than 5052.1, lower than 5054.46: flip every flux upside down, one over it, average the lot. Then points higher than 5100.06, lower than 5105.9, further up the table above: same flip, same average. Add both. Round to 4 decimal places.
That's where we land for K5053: 0.2367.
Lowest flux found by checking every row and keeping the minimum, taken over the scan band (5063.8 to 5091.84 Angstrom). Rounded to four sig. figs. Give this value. 8.290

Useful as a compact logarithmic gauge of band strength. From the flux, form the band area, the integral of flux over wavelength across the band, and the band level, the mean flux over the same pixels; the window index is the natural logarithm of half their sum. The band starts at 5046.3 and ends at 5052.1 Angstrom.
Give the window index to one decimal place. 3.4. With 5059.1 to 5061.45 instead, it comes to 2.6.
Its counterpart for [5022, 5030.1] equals 3.6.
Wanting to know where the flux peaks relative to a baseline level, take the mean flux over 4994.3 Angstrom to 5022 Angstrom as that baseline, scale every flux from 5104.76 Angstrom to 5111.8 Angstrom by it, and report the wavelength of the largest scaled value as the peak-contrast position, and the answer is 5108.87 Angstrom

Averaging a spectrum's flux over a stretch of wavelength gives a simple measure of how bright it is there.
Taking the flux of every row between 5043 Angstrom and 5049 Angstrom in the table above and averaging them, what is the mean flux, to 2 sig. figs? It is 8.7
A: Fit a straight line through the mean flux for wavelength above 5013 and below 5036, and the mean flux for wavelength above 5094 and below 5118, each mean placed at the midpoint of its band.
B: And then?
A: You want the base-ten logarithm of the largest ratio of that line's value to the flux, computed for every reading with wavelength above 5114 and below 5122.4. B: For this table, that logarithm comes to 0.013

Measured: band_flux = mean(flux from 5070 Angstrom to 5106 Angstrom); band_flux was 8.48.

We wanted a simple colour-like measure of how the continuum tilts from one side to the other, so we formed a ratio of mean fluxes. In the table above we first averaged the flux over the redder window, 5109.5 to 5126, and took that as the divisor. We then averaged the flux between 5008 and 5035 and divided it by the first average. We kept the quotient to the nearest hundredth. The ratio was 0.94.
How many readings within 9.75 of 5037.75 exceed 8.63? 13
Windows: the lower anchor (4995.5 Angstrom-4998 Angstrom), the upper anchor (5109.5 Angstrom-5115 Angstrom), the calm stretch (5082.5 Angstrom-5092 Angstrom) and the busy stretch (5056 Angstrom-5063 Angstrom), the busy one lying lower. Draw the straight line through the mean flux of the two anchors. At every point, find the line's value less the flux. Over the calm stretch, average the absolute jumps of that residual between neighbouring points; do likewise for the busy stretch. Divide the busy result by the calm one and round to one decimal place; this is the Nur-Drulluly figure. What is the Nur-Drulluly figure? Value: 1.5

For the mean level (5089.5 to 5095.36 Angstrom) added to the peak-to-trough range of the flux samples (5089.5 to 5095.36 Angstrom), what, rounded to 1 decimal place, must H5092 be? 8.5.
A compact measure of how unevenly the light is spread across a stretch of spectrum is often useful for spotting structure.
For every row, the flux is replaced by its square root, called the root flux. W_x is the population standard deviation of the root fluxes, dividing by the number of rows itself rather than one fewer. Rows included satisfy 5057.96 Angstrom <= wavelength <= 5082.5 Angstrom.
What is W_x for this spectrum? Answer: 0.041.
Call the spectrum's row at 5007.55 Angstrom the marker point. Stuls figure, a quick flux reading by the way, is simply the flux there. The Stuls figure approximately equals 8.486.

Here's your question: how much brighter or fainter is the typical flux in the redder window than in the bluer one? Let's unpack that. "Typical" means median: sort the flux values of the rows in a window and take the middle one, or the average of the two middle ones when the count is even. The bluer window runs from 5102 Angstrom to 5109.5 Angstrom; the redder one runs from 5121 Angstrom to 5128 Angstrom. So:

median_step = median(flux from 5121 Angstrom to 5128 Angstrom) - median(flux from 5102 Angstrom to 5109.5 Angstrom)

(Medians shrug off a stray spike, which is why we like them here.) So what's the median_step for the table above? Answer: 2.7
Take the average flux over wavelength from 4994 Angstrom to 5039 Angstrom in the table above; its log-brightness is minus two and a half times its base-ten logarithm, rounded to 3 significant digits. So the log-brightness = -2.32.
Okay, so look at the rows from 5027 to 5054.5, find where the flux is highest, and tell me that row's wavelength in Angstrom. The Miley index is 5052.72 Angstrom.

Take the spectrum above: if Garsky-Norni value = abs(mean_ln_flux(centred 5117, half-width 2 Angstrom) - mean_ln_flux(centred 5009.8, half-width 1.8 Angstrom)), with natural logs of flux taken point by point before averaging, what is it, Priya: 0.062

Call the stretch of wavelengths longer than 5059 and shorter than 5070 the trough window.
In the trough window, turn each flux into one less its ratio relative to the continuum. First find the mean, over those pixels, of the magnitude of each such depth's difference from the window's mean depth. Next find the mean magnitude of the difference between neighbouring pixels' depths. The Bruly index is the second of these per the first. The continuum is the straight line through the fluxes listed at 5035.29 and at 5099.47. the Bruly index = 0.38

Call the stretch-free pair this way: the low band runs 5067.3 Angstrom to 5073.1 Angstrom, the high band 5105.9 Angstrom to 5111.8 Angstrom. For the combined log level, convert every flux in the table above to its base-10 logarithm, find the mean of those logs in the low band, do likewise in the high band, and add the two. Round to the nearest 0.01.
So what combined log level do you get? 1.86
